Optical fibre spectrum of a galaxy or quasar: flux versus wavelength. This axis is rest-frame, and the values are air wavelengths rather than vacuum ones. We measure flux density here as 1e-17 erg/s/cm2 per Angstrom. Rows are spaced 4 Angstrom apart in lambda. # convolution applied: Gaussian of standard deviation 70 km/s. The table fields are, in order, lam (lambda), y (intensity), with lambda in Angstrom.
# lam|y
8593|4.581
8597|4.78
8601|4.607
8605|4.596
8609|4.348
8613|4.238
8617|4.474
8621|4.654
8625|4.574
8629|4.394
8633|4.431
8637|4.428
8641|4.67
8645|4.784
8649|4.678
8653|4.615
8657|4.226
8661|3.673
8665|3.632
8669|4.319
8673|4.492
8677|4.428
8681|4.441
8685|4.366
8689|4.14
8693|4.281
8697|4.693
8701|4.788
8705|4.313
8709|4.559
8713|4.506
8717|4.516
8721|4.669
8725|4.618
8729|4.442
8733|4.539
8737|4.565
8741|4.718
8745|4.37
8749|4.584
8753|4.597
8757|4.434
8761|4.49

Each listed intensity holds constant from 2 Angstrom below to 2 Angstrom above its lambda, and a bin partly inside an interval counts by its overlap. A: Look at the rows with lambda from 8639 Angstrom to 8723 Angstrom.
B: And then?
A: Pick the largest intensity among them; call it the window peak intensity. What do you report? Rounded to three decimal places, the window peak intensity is 4.788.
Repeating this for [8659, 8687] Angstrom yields 4.492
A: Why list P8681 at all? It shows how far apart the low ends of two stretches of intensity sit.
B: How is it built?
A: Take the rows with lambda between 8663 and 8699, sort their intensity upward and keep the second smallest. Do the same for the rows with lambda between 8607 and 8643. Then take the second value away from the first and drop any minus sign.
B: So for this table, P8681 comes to 0.21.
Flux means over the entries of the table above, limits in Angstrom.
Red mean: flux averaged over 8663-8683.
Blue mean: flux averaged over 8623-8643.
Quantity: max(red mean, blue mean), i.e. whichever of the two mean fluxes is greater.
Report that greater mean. 4.50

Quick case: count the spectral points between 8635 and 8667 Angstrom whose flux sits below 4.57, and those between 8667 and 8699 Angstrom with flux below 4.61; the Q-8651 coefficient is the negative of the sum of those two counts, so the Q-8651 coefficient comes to -11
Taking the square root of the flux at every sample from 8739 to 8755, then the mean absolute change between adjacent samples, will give 0.0451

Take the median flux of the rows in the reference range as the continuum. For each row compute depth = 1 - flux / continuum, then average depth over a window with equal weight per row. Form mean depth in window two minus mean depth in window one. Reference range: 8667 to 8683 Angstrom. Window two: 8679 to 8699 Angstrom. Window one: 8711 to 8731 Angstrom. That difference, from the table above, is 0.037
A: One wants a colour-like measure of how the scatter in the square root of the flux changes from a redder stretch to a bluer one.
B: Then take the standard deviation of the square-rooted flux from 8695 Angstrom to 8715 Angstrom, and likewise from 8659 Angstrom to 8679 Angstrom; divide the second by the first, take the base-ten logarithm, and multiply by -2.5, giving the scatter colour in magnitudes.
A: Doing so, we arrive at -1.0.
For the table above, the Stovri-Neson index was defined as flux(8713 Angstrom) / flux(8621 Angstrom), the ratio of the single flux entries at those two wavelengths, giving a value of 0.97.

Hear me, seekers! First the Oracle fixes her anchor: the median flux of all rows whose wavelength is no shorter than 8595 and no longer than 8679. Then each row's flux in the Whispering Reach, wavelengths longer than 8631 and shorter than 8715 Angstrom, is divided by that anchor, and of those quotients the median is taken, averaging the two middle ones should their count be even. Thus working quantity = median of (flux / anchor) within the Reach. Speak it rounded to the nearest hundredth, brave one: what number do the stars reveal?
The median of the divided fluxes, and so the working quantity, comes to 0.99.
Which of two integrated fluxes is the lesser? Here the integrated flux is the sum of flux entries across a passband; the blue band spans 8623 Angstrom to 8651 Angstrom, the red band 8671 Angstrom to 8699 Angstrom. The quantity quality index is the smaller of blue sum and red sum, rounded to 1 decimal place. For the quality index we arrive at 30.8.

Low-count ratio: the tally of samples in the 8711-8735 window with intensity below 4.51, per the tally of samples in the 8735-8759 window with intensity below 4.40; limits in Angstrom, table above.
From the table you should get 2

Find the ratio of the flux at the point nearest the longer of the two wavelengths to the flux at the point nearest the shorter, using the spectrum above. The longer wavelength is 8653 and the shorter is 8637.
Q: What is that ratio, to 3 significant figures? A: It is 1.04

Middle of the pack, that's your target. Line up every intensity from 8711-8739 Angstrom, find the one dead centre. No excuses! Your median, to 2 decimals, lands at 4.54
